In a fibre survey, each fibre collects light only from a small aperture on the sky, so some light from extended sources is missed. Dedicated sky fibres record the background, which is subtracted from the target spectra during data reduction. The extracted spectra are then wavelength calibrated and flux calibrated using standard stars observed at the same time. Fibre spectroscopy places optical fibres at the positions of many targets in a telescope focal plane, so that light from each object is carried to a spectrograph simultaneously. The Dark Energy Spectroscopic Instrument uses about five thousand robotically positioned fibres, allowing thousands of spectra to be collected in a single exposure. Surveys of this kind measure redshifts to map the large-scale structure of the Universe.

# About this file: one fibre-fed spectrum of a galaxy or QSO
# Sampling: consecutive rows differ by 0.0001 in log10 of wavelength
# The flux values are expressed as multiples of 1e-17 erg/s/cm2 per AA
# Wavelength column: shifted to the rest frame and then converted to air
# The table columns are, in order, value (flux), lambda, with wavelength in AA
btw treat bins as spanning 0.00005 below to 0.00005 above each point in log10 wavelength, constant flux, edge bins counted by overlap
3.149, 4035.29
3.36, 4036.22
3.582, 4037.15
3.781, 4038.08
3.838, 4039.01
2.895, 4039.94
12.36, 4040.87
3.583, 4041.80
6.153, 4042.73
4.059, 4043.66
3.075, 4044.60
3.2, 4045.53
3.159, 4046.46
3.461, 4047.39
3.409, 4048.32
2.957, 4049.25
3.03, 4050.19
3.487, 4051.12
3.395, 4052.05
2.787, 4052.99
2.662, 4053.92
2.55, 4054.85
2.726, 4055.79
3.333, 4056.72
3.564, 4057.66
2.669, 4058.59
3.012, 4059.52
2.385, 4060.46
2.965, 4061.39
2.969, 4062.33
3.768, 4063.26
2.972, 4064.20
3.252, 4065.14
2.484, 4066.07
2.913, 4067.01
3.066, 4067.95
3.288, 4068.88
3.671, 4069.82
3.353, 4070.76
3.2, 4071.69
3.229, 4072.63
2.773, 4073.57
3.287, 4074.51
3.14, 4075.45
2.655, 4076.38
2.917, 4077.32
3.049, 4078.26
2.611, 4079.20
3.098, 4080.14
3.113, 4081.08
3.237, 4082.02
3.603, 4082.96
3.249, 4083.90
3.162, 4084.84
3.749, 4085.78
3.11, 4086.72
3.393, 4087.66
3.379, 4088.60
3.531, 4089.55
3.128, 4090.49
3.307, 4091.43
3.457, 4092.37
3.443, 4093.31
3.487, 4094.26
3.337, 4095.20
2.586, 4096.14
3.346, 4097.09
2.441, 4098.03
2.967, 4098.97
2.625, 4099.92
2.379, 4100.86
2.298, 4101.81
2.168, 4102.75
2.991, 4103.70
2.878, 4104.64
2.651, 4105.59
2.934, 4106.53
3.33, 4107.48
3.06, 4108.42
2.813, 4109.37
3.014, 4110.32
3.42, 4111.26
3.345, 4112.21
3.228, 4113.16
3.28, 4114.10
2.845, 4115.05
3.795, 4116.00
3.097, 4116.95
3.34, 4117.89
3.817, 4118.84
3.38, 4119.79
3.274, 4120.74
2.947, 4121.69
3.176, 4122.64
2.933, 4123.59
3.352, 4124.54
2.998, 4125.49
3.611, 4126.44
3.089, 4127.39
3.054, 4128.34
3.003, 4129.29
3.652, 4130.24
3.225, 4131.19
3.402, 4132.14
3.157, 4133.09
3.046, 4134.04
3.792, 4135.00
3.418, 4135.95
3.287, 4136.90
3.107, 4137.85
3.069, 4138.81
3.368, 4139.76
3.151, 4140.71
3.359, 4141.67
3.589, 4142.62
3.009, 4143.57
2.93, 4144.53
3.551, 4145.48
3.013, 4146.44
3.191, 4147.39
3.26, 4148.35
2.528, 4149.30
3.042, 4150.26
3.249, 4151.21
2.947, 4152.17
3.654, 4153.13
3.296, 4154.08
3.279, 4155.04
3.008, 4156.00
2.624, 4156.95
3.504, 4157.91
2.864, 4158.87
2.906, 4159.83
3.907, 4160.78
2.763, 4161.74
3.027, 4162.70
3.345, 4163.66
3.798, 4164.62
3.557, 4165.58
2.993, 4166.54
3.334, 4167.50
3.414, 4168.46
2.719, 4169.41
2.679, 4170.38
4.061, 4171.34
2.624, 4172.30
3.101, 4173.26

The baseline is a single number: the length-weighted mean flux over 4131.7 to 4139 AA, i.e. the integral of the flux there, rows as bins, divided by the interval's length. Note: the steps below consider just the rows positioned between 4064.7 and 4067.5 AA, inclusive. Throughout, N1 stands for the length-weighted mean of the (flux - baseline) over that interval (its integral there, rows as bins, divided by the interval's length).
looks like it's -0.4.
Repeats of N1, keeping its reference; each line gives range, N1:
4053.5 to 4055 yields -0.7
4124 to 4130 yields -0.1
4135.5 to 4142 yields 0.0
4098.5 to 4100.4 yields -0.5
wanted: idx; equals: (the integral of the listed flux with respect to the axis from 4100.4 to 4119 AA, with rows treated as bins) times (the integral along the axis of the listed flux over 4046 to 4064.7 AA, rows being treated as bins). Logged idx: 3219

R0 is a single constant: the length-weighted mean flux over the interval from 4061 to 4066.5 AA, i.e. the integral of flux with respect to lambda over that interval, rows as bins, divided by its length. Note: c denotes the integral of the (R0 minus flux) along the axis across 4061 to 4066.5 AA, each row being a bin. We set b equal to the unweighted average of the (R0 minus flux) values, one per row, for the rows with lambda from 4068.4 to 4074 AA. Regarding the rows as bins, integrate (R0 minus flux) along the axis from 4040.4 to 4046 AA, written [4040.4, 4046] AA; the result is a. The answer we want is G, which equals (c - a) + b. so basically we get 12.8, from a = -13.0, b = -0.18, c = 0.0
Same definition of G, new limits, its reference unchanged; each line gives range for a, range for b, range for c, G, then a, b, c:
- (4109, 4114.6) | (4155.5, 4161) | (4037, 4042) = -9.9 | -0.6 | -0.06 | -10.5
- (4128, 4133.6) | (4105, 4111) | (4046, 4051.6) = 0.1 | -1.0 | 0.11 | -1.0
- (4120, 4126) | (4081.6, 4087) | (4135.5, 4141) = -0.8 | -0.3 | -0.28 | -0.9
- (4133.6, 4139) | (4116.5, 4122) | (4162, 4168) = -0.5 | -1.2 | -0.24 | -1.5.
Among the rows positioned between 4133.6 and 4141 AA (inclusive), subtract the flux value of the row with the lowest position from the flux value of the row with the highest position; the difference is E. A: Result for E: 0.1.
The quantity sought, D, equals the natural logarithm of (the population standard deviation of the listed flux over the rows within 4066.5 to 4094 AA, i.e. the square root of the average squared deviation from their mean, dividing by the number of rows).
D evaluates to -1.31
